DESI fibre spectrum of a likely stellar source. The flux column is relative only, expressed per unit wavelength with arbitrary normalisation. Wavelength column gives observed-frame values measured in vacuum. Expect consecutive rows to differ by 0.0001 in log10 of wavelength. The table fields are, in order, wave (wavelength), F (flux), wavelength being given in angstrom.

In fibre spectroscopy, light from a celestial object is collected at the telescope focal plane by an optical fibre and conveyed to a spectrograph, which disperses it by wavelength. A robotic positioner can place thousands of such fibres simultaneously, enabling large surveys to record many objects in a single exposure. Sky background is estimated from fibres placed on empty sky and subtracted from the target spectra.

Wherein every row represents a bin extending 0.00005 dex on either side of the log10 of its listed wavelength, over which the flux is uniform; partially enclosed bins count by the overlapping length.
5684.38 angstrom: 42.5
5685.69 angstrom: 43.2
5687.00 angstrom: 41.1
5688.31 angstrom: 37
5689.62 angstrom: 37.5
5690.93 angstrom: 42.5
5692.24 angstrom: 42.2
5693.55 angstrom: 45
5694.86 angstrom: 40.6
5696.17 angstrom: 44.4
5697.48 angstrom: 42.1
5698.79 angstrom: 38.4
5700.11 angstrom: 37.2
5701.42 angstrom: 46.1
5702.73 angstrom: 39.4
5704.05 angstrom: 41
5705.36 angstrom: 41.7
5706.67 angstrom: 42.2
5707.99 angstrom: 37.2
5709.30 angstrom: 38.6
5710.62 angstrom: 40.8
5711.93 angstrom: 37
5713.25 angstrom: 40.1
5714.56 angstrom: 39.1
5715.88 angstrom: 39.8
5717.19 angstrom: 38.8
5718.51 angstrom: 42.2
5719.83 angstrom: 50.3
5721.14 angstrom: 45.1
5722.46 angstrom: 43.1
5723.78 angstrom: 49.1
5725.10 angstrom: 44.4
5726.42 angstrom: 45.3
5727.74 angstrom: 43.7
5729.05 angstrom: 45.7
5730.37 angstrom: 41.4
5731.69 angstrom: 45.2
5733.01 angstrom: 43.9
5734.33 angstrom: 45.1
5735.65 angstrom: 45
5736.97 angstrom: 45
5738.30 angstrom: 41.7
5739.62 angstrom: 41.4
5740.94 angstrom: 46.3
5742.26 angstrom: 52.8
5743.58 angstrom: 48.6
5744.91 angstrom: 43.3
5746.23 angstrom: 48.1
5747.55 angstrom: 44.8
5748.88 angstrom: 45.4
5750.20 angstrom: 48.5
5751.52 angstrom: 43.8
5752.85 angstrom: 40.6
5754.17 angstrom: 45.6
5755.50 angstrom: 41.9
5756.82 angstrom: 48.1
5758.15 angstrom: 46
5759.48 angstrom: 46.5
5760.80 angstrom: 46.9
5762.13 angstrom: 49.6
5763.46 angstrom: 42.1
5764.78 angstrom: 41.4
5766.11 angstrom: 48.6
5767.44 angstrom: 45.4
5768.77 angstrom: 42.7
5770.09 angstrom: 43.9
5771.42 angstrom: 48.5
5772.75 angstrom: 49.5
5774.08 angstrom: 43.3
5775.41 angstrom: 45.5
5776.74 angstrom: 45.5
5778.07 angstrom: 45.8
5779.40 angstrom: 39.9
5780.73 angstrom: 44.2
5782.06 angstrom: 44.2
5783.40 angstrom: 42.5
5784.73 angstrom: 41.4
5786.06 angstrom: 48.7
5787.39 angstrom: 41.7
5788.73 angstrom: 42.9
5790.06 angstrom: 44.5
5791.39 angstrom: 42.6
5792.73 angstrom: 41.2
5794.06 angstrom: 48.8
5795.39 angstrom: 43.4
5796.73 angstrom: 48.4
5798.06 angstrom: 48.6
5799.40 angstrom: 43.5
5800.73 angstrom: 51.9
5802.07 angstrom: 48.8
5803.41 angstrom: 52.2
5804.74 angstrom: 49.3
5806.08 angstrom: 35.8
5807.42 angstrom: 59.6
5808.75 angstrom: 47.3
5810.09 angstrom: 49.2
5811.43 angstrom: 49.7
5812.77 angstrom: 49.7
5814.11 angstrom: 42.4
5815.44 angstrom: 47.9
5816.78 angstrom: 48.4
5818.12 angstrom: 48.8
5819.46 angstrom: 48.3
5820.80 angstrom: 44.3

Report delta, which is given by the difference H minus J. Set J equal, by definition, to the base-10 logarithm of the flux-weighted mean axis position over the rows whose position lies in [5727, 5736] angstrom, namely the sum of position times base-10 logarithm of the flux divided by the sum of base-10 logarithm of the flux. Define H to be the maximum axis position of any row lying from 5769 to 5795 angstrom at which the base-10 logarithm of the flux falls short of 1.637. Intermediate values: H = 5792.73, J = 5731.7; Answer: 61.0 angstrom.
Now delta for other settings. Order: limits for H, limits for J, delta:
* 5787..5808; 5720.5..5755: 68.4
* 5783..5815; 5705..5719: 102.2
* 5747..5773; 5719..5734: 42.4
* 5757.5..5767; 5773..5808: -26.1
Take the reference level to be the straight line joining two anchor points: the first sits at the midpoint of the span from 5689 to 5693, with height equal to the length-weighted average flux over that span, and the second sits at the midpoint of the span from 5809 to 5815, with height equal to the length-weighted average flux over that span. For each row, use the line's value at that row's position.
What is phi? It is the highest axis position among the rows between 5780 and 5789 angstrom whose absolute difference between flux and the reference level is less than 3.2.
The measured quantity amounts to 5786.06 angstrom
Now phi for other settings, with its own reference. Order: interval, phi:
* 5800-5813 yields 5812.77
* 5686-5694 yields 5692.24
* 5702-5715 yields 5714.56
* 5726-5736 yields 5735.65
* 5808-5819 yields 5818.12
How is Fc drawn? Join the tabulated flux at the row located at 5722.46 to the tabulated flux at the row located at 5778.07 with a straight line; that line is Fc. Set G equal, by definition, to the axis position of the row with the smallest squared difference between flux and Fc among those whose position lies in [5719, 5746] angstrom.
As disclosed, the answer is 5722.46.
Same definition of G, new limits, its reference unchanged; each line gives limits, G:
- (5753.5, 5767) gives 5754.17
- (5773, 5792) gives 5778.07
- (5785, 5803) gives 5796.73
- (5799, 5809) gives 5808.75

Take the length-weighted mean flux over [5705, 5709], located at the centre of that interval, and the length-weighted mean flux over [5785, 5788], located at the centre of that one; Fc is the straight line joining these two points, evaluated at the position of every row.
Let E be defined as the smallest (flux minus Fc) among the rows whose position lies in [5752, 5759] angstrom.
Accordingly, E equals -2.2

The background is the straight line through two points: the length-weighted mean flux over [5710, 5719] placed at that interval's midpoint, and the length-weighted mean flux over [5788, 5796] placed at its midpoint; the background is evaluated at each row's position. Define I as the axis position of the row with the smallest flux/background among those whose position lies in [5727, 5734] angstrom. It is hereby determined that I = 5730.37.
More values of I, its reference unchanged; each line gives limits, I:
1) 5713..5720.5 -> 5717.19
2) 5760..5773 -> 5764.78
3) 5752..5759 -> 5752.85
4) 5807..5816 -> 5814.11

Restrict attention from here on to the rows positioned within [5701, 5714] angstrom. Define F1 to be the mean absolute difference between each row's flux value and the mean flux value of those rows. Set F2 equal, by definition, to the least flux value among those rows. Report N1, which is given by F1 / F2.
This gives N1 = 0.053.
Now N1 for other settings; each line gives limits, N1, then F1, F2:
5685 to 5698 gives 0.054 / 2.01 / 37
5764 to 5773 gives 0.065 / 2.70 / 41.4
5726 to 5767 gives 0.053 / 2.16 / 40.6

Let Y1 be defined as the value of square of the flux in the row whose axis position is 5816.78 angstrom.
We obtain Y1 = 2343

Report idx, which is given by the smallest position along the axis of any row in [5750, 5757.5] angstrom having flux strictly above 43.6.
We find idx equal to 5750.20 angstrom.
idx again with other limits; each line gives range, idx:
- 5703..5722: 5719.83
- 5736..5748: 5736.97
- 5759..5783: 5759.48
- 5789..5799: 5790.06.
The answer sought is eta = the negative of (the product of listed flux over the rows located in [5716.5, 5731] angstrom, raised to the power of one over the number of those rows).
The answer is -44.4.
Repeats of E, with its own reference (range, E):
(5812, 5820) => -4.1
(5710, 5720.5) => -3.4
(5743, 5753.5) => -2.2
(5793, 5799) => -2.0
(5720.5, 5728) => 2.1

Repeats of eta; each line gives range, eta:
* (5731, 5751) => -45.6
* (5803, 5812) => -48.5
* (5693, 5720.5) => -40.9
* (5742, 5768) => -45.8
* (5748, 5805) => -45.3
